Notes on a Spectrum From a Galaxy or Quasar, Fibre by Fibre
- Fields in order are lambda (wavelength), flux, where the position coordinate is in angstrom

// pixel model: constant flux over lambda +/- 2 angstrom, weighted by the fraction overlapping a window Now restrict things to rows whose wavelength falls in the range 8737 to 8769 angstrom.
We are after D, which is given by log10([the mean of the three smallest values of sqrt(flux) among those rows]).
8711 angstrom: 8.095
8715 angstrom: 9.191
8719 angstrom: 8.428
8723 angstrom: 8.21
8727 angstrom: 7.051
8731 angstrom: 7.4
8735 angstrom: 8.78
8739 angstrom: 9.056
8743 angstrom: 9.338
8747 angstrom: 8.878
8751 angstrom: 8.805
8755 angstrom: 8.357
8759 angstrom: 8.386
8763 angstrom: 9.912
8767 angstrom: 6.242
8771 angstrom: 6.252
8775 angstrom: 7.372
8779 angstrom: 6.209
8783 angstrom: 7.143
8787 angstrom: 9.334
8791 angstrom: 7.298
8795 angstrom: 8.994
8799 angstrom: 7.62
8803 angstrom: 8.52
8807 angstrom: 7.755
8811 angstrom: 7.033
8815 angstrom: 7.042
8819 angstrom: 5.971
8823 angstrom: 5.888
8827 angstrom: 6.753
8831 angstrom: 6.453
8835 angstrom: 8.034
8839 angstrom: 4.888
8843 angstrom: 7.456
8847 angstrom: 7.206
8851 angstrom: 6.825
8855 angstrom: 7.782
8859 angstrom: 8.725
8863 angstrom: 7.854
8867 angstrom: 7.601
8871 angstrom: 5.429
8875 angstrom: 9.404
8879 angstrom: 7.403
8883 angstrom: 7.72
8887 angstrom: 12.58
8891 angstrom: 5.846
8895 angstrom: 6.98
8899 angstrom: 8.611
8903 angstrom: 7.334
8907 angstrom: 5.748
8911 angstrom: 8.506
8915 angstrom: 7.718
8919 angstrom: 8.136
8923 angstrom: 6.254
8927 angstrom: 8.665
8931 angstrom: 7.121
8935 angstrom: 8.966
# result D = 0.441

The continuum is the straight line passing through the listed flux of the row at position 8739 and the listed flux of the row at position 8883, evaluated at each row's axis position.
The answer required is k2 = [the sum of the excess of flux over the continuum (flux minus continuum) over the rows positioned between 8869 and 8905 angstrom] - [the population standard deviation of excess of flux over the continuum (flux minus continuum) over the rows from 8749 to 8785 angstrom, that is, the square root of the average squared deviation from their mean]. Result 1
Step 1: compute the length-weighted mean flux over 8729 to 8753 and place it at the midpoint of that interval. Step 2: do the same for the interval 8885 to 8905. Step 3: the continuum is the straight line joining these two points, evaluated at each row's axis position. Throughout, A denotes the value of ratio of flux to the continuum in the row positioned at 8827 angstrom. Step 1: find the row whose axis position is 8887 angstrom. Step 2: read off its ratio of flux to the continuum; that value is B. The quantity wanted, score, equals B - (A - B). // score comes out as 2.24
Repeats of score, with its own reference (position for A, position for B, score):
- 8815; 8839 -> 0.33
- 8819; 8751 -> 1.33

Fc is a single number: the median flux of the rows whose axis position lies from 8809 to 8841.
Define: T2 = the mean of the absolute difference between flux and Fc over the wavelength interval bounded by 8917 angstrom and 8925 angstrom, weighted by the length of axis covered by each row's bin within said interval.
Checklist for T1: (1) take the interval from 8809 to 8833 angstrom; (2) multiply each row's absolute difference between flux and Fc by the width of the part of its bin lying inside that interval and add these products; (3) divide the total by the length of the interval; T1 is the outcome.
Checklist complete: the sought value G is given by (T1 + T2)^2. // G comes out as 1.9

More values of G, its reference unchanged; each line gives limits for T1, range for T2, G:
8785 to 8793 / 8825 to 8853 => 6.0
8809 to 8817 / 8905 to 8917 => 3.0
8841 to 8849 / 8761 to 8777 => 3.7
